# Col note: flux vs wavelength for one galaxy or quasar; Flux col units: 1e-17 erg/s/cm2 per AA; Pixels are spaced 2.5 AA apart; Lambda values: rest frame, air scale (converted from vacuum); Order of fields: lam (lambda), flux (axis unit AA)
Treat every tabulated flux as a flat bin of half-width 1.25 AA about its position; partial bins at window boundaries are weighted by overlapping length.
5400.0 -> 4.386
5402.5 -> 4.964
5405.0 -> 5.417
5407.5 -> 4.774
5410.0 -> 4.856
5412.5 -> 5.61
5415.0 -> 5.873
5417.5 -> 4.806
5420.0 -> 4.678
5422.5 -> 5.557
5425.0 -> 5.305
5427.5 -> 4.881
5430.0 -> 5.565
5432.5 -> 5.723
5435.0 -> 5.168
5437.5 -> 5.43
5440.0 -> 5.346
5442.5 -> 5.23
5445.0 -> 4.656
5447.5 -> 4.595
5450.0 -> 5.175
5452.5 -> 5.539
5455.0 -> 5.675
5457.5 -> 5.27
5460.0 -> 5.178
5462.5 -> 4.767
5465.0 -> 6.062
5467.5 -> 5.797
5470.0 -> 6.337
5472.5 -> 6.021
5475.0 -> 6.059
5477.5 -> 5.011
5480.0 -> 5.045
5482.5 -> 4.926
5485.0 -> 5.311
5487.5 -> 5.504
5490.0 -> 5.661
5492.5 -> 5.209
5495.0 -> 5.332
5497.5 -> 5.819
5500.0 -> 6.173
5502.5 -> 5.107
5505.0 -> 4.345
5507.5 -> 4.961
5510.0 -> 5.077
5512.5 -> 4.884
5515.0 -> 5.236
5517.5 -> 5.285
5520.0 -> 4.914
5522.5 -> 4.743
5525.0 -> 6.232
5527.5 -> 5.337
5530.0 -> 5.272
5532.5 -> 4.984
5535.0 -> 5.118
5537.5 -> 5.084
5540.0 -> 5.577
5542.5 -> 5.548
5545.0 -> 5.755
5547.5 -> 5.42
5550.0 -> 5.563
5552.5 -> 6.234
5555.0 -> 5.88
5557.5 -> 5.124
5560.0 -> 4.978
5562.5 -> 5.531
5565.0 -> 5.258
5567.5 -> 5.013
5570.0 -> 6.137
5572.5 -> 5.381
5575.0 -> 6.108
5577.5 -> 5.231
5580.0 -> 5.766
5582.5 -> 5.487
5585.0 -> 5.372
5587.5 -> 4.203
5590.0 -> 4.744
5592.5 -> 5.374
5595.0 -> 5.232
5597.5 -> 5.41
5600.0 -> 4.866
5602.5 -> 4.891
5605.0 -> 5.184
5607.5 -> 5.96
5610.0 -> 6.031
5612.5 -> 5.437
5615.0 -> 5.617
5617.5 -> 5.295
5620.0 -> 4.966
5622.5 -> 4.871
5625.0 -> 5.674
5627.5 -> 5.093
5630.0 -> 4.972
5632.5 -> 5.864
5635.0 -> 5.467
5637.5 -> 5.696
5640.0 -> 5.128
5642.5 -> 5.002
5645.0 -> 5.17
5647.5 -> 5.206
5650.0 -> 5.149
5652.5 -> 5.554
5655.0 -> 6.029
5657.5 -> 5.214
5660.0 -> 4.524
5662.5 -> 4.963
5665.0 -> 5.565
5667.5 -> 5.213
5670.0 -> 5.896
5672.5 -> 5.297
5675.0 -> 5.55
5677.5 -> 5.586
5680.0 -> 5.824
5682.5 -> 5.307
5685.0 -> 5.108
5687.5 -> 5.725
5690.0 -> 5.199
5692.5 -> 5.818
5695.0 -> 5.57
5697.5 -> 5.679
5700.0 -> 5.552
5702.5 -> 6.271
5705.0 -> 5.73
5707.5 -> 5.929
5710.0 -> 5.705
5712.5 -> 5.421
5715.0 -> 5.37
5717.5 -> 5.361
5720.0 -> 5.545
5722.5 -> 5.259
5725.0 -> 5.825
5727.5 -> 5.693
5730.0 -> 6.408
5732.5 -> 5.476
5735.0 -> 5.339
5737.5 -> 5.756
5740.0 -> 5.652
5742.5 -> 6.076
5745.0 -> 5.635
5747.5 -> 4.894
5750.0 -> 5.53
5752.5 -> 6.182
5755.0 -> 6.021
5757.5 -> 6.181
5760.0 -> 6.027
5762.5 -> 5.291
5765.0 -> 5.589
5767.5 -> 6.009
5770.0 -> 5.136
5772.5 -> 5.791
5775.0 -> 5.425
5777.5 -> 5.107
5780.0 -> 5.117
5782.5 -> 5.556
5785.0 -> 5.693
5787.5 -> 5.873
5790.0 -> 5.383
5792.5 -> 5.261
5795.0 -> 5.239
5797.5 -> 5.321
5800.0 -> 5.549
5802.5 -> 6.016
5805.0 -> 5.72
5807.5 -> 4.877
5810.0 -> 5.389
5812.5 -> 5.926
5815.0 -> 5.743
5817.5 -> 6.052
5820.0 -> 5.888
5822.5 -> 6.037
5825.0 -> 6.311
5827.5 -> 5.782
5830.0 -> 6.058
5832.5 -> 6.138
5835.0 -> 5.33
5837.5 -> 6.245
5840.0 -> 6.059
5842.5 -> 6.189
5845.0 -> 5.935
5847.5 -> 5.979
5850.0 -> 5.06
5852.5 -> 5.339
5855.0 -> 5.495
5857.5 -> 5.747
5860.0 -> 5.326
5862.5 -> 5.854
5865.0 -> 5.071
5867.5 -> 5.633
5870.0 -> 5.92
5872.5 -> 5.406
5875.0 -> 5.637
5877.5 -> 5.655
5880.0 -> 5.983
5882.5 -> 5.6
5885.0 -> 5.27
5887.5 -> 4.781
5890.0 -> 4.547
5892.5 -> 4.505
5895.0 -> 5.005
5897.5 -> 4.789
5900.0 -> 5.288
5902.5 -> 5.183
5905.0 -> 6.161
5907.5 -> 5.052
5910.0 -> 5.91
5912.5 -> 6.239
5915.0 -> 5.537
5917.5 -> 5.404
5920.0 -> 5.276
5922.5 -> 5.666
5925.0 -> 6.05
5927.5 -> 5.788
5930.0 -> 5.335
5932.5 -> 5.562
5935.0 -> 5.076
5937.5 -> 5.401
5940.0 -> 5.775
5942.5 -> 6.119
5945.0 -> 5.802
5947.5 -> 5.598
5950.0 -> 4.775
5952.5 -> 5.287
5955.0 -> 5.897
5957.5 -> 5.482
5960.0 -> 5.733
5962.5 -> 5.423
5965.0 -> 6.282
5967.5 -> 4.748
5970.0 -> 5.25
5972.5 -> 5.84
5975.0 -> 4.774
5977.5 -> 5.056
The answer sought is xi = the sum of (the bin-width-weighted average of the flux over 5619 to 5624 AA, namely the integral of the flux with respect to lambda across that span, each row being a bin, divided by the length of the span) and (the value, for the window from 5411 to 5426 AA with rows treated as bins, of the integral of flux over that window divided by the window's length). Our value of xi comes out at 10.3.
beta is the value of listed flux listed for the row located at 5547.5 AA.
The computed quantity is 5.42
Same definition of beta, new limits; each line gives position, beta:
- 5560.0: 4.978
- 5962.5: 5.423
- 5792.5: 5.261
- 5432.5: 5.723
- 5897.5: 4.789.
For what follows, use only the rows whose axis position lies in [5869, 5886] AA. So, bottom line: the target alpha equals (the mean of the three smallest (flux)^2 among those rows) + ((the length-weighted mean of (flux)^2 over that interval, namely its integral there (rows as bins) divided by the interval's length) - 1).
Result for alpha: 60.3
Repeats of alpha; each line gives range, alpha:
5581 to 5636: 48.3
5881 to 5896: 45.1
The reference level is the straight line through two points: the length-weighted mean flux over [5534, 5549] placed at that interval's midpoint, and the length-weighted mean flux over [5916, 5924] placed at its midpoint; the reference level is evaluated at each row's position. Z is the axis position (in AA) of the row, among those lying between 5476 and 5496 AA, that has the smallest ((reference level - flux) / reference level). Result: 5490.0 AA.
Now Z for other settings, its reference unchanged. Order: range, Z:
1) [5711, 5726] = 5725.0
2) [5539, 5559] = 5552.5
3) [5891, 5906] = 5905.0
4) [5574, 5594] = 5575.0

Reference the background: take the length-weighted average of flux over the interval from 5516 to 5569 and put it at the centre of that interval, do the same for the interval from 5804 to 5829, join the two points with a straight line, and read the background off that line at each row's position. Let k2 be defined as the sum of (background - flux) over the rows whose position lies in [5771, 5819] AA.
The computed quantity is 4.1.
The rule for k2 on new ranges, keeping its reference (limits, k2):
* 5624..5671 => 3.7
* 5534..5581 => -2.1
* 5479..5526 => 1.3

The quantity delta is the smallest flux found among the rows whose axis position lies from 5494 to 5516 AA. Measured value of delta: 4.345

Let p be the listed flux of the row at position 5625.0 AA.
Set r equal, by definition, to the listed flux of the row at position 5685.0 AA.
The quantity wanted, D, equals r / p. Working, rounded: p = 5.674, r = 5.108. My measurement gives 0.90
